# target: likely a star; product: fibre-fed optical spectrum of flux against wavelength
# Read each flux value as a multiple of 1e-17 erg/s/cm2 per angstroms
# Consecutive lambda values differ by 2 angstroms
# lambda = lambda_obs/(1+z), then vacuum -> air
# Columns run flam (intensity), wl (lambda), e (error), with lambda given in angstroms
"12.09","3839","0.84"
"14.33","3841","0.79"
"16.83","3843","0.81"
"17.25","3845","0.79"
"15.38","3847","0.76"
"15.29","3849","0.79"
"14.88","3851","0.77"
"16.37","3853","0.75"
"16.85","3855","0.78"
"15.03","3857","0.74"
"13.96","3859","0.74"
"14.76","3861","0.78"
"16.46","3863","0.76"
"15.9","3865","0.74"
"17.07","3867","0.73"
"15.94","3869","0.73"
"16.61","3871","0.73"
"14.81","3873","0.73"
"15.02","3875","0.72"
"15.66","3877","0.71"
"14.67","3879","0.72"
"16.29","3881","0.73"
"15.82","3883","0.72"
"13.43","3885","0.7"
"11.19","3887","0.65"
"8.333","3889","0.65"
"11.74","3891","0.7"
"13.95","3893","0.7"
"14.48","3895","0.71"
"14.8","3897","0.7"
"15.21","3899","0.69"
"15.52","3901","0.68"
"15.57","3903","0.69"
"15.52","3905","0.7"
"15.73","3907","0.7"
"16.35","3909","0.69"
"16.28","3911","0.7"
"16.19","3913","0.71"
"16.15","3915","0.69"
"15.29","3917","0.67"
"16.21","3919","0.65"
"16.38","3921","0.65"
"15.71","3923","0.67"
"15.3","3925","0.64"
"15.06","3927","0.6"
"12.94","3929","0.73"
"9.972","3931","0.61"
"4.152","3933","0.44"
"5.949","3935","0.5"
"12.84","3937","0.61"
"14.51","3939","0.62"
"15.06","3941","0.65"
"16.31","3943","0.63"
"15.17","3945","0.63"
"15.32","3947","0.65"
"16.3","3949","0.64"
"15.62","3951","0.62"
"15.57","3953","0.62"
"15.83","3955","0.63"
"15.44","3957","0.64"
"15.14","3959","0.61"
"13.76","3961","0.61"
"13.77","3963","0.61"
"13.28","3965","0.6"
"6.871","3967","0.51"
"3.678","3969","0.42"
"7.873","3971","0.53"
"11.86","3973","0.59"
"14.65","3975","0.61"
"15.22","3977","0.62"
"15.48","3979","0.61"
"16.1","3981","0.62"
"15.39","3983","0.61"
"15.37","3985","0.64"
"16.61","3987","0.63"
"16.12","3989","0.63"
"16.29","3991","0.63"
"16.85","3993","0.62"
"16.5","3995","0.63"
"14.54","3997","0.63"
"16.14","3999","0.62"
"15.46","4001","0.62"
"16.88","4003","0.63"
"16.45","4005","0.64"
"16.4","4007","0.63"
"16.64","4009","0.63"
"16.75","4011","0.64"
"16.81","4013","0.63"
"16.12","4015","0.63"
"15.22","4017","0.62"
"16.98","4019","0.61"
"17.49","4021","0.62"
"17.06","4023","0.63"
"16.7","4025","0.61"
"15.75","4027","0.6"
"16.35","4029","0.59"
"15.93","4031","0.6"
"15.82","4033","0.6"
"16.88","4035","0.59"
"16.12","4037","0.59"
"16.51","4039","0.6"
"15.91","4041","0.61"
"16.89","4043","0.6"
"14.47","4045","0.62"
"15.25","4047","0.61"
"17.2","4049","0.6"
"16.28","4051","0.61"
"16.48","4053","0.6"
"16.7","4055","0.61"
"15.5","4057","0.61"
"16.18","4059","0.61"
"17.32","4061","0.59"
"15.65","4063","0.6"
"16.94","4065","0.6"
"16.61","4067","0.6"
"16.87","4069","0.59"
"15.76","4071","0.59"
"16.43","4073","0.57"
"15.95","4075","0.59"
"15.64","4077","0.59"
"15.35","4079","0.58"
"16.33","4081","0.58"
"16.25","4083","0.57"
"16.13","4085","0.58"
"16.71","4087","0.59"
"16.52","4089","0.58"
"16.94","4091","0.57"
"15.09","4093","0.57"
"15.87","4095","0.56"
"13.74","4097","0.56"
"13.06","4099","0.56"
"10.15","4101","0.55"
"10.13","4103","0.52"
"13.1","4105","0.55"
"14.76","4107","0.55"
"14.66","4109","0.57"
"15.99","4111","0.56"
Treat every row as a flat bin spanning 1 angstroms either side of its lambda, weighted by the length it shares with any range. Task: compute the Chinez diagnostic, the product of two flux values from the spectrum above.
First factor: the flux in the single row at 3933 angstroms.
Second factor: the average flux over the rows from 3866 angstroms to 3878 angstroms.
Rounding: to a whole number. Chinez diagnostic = 66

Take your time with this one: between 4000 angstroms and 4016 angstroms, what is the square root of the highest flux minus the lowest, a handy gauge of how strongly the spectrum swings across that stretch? 1.2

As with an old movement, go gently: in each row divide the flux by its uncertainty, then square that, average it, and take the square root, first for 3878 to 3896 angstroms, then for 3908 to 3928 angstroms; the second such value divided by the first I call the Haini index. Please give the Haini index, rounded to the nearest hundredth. 1.24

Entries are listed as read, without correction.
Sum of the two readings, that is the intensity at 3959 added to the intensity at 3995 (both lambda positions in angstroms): 31.6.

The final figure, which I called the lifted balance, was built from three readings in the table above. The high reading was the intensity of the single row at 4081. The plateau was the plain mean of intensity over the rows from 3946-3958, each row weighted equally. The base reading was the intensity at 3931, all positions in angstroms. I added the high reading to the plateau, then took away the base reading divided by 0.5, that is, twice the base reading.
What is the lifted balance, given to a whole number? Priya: 12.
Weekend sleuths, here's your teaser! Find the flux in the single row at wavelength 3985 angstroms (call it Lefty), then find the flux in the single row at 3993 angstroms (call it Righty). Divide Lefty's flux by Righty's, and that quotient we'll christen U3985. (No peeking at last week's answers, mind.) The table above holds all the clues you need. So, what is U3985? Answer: 0.91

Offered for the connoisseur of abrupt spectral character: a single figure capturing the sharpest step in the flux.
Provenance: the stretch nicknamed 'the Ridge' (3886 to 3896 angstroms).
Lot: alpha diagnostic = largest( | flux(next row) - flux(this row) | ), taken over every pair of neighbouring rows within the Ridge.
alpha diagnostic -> 3.4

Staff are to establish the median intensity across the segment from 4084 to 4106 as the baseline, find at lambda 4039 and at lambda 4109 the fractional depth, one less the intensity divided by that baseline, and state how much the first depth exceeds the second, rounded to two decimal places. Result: -0.12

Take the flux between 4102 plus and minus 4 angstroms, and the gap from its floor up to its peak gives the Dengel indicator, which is 2.97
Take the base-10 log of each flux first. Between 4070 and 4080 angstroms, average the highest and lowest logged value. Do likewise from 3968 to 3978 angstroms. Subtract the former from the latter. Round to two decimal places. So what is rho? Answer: -0.33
